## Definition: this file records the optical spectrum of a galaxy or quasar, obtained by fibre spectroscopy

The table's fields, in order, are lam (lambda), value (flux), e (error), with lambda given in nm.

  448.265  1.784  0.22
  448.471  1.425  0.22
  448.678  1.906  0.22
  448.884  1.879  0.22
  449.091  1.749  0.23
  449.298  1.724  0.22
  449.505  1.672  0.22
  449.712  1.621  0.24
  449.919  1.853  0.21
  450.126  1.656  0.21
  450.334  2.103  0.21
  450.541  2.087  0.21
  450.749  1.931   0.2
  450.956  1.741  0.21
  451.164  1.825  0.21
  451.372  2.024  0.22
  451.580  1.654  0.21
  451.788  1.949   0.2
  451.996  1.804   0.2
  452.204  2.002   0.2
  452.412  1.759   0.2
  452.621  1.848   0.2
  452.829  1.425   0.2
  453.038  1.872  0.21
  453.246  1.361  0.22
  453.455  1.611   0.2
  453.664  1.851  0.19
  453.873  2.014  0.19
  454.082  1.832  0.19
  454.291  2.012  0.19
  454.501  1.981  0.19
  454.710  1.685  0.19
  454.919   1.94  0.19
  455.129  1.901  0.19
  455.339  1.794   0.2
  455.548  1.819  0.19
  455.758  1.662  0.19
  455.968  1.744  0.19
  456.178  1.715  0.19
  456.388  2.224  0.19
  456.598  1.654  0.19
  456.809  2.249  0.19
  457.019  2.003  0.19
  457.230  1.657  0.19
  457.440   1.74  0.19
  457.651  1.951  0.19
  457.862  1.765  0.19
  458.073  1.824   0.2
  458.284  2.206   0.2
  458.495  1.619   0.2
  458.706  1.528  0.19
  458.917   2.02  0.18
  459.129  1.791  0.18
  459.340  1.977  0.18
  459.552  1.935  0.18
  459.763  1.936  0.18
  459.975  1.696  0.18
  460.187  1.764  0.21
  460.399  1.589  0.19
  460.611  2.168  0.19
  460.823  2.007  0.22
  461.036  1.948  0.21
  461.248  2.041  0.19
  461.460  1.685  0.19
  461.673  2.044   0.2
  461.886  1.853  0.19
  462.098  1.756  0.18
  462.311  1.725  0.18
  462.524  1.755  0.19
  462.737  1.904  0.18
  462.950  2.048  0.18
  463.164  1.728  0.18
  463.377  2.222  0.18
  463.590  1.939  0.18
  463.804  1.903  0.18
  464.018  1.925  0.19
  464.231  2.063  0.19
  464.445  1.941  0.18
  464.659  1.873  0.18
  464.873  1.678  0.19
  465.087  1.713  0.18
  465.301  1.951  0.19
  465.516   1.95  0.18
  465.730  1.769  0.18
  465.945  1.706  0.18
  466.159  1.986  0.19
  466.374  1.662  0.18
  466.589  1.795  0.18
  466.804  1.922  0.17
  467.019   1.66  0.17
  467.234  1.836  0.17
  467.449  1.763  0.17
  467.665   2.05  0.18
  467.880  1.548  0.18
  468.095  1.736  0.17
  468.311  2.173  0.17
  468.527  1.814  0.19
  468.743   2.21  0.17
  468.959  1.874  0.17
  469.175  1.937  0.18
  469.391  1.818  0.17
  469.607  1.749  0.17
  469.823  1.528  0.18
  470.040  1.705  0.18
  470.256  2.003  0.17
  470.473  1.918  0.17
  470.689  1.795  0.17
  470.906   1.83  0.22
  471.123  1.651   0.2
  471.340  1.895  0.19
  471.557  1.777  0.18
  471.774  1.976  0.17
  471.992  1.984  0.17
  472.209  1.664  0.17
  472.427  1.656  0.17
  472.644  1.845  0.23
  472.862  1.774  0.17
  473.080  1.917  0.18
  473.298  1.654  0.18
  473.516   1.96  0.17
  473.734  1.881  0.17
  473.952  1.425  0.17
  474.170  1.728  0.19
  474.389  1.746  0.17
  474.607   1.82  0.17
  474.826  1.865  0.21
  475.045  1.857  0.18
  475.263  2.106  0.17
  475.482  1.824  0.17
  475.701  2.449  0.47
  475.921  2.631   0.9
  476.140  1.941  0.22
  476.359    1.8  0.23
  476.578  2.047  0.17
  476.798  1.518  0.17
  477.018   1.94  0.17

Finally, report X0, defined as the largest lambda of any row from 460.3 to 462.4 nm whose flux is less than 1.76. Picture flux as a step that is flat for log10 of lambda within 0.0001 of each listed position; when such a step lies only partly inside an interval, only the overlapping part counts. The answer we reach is 462.311 nm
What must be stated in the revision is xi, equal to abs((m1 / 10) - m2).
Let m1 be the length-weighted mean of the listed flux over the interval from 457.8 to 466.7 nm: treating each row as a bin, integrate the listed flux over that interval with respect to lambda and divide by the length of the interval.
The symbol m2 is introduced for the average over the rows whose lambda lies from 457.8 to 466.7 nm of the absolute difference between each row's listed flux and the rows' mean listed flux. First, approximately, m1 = 1.867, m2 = 0.14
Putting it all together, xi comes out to 0.05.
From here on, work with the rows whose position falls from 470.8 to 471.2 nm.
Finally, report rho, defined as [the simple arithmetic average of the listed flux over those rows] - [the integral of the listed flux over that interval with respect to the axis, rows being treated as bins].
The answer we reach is 1.04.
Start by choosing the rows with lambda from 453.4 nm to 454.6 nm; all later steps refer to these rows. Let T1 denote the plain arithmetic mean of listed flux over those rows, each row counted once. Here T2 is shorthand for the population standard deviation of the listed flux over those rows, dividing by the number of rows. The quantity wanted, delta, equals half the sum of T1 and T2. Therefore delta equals 1.013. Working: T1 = 1.88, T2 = 0.142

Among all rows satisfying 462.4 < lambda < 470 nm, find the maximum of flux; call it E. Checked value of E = 2.222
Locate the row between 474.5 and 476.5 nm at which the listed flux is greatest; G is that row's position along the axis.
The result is 475.921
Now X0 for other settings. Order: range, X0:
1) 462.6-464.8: 463.164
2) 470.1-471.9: 471.123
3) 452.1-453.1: 452.829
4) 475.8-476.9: 476.798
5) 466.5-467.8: 467.019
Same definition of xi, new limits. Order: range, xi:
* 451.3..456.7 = 0.04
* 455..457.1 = 0.01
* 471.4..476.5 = 0.02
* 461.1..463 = 0.06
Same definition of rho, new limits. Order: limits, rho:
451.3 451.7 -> 1.11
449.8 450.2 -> 1.05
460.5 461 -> 1.06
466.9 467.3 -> 1.05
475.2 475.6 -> 1.18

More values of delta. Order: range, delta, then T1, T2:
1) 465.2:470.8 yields 1.003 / 1.84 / 0.165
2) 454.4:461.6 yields 1.023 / 1.86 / 0.187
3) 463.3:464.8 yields 1.047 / 1.98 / 0.113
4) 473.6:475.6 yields 0.987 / 1.81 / 0.169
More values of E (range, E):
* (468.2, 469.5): 2.21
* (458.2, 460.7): 2.206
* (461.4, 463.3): 2.048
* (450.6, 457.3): 2.249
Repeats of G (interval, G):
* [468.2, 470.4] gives 468.743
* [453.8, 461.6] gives 456.809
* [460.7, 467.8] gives 463.377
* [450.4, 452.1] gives 450.541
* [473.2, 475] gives 473.516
